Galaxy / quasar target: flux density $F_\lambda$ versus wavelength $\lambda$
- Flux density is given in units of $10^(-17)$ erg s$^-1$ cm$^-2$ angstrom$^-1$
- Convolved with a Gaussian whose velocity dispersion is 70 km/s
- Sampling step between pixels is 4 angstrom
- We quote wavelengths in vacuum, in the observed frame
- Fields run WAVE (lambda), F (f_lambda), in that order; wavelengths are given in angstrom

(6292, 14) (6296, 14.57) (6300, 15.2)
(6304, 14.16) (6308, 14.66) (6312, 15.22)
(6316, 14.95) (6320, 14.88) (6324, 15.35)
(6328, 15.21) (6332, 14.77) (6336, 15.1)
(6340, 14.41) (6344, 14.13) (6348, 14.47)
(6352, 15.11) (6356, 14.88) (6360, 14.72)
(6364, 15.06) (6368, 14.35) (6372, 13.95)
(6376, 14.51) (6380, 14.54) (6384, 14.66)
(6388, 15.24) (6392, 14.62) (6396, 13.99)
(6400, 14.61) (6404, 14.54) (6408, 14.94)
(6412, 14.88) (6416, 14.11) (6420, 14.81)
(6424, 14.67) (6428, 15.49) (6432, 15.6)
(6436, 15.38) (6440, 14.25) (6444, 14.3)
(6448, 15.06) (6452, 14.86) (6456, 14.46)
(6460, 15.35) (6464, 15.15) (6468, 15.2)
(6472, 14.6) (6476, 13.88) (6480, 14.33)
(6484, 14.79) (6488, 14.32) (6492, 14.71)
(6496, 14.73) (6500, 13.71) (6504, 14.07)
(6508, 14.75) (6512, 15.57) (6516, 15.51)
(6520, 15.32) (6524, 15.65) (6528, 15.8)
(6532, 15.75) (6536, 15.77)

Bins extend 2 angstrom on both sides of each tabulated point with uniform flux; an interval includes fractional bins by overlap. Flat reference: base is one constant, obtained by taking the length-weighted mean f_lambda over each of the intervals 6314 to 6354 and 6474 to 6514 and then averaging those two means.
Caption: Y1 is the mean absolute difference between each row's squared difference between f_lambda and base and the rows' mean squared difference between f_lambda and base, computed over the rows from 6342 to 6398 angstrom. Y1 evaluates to 0.14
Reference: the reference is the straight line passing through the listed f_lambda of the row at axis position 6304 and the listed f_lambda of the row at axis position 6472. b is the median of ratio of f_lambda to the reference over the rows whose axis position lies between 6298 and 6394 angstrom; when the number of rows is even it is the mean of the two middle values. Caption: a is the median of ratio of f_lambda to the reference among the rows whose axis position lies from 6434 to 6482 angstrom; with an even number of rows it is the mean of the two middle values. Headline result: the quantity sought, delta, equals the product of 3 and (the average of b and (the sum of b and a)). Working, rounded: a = 1.011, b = 1.04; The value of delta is 4.624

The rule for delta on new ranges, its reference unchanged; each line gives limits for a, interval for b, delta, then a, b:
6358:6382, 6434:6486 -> 4.550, 1.012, 1.01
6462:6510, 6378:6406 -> 4.544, 1.002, 1.01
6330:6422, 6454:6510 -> 4.530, 1.016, 1.00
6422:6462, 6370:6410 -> 4.583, 1.029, 1.01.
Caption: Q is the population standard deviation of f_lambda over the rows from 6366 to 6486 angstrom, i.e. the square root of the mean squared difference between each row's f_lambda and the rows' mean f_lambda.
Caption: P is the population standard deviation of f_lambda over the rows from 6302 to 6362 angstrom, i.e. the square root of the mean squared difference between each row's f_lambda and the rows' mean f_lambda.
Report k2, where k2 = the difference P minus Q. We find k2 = -0.09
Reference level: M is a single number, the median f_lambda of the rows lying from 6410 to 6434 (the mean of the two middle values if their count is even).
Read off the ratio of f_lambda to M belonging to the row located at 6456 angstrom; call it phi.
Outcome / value 0.97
